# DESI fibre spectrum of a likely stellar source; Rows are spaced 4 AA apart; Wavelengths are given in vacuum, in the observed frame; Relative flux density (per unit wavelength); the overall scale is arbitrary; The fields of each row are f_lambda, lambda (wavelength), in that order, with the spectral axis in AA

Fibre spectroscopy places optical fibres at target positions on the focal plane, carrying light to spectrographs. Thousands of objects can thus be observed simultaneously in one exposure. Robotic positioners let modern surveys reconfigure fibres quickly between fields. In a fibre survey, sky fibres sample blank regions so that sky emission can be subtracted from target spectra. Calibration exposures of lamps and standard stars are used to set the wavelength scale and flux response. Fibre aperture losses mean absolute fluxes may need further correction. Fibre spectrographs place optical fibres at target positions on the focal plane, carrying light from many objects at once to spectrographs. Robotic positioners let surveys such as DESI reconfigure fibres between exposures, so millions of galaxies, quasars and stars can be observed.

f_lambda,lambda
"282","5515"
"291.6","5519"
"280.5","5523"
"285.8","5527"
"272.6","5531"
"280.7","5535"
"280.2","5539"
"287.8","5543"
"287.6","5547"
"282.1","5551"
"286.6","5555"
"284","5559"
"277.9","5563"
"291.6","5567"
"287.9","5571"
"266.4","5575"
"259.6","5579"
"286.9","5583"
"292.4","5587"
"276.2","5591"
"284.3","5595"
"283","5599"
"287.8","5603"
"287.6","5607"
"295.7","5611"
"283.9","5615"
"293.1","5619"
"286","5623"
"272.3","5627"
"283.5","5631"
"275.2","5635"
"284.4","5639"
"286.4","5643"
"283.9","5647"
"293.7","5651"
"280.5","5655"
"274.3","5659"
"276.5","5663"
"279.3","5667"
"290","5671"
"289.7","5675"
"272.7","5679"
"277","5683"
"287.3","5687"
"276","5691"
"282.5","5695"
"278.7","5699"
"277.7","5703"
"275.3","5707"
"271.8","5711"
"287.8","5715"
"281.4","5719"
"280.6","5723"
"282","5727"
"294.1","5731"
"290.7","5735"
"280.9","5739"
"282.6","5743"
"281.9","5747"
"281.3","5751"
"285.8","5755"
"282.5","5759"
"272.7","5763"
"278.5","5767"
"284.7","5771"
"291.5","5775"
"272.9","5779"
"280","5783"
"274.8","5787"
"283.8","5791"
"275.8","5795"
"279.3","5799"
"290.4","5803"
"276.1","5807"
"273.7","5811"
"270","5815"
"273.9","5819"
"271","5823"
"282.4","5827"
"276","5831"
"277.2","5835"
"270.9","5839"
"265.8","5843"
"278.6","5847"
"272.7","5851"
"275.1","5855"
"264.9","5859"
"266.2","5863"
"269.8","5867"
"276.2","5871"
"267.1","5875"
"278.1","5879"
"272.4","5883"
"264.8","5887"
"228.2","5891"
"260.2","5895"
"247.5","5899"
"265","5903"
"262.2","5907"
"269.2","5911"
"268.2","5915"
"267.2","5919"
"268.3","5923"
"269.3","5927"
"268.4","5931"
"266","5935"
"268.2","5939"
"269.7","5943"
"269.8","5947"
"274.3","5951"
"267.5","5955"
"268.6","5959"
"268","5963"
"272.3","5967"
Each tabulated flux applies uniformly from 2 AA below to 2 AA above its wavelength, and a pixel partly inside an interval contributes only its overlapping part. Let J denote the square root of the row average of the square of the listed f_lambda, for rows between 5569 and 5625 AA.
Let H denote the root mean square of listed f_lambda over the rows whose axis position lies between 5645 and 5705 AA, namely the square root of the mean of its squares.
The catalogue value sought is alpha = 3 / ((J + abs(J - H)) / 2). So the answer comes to 0.0210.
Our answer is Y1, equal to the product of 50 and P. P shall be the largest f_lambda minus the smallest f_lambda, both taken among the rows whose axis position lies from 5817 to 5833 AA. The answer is 570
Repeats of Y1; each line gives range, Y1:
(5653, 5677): 785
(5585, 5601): 810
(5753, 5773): 655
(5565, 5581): 1600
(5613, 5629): 1040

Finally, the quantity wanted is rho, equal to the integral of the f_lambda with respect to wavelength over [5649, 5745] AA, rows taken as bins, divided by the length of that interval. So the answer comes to 281.8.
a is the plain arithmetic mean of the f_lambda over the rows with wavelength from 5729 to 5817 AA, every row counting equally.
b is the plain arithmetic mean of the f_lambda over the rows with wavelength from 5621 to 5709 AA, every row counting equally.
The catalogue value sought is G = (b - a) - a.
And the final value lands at -281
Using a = 281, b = 281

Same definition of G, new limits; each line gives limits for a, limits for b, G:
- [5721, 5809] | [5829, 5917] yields -297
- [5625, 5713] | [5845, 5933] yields -294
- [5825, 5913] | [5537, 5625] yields -251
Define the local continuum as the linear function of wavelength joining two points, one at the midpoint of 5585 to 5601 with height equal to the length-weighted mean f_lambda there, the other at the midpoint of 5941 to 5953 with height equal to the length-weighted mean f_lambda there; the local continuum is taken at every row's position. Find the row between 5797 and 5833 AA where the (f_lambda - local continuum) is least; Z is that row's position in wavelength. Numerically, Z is 5815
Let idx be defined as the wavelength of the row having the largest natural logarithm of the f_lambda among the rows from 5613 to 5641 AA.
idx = 5619 AA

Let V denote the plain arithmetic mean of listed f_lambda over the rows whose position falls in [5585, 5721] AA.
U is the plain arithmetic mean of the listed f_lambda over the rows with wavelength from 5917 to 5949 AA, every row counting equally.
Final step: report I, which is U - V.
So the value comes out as -14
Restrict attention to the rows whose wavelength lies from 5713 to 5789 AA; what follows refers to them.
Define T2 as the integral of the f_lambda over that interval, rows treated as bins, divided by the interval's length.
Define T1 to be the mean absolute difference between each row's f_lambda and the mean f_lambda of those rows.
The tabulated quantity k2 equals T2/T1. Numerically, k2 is 67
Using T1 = 4.2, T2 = 282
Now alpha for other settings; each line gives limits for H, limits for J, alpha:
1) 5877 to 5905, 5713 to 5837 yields 0.0199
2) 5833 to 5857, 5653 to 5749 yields 0.0207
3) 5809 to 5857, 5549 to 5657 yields 0.0205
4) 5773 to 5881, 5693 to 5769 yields 0.0209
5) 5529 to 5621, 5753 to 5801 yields 0.0212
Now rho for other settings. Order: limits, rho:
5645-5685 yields 281.8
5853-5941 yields 265.6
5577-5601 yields 280.4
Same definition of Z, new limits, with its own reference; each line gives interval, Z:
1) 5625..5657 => 5627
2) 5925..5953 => 5935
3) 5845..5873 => 5859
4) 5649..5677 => 5659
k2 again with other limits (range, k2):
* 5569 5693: 43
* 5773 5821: 52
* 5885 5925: 29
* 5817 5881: 63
